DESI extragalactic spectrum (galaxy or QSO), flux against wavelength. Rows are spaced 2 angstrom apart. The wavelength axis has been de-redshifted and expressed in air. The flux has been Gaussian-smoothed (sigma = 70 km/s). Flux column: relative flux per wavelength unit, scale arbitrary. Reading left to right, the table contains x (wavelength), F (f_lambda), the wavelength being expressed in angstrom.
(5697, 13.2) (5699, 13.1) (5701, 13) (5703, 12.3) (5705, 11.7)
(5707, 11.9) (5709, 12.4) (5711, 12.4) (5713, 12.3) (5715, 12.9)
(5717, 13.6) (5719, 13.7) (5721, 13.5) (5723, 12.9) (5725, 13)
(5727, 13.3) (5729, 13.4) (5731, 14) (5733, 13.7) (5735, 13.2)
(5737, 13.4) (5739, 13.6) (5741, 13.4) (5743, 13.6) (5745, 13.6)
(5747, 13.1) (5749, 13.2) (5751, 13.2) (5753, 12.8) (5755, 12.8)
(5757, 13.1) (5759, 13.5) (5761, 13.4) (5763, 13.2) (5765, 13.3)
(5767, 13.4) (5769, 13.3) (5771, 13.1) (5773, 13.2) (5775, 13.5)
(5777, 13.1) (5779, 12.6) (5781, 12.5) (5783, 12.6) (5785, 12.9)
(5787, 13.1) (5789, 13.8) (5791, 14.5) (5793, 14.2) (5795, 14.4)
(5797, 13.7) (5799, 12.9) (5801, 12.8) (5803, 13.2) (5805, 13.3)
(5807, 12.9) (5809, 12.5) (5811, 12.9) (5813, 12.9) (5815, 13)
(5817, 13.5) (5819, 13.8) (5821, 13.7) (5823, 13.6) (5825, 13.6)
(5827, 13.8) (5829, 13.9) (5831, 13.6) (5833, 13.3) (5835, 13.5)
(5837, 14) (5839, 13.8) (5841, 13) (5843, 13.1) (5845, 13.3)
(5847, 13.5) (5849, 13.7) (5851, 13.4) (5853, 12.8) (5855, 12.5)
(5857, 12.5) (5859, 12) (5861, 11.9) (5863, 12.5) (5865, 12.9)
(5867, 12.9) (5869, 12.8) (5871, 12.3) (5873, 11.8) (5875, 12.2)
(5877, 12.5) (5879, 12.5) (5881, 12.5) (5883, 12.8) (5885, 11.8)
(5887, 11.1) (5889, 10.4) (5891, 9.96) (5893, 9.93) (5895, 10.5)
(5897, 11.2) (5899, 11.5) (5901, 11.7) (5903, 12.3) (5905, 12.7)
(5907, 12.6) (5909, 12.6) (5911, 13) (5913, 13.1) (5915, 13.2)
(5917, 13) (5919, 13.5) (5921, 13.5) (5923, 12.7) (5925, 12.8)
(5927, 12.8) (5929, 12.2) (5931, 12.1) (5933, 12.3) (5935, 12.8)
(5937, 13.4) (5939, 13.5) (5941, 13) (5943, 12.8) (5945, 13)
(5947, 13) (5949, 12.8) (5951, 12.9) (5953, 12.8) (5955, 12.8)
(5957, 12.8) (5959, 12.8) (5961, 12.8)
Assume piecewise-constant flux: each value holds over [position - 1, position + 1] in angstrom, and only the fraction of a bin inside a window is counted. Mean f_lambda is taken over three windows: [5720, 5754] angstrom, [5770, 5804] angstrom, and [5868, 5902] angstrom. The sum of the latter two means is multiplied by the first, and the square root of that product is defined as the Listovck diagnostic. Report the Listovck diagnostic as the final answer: 18.2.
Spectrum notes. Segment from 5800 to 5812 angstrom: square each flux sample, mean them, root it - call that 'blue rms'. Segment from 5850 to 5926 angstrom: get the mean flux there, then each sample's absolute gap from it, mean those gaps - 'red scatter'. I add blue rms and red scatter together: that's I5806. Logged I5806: 13.6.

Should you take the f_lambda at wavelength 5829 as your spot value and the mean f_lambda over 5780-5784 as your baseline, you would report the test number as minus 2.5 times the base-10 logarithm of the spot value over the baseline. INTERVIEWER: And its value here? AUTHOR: -0.11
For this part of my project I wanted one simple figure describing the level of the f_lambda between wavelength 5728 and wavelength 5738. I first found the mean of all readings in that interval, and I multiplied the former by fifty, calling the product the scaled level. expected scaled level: 677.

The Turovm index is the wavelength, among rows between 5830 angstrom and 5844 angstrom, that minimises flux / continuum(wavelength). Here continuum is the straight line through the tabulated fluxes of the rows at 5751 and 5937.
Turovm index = 5841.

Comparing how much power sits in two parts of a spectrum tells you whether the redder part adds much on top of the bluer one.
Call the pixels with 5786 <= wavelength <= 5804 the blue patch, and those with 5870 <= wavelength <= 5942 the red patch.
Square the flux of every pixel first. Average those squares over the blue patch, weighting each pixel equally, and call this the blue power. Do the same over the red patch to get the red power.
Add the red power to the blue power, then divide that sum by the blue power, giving 1.81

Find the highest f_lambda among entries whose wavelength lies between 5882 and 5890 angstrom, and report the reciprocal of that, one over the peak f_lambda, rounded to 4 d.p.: 0.0781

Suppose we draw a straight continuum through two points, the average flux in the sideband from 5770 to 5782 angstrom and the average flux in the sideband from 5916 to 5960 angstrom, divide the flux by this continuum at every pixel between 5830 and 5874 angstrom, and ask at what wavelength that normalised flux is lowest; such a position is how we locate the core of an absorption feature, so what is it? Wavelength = 5873 angstrom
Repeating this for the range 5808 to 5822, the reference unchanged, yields 5809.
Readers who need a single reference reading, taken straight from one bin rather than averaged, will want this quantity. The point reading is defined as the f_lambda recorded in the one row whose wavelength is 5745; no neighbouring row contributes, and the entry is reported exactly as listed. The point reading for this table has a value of 13.6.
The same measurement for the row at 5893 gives 9.93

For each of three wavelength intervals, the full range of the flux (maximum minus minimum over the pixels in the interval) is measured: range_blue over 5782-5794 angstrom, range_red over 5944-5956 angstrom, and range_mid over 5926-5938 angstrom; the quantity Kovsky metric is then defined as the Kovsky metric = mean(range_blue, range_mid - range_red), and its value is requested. 1.5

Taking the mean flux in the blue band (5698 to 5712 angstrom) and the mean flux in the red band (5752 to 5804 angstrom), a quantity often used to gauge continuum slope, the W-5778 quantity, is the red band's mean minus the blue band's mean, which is 0.87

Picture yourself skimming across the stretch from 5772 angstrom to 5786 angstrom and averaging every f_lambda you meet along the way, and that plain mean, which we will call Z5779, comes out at 12.9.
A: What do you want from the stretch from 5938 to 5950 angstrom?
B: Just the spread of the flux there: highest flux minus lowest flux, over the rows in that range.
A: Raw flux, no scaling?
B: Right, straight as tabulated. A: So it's 0.70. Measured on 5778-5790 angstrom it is 1.30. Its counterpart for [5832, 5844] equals 1.00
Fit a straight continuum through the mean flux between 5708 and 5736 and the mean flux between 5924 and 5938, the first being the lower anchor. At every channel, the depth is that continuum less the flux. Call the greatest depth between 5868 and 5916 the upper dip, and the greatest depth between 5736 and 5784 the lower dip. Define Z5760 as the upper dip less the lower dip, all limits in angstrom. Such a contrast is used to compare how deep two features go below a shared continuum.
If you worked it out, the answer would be 2.3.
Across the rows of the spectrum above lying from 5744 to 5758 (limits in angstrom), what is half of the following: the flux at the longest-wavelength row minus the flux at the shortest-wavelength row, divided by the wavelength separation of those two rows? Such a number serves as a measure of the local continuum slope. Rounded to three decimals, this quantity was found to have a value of -0.021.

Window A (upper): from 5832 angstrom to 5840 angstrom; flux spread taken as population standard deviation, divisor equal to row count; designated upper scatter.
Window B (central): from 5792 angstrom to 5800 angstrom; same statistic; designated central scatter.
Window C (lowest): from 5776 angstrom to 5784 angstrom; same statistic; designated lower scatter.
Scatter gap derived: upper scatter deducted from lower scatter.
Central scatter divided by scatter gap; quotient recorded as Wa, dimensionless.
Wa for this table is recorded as -17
